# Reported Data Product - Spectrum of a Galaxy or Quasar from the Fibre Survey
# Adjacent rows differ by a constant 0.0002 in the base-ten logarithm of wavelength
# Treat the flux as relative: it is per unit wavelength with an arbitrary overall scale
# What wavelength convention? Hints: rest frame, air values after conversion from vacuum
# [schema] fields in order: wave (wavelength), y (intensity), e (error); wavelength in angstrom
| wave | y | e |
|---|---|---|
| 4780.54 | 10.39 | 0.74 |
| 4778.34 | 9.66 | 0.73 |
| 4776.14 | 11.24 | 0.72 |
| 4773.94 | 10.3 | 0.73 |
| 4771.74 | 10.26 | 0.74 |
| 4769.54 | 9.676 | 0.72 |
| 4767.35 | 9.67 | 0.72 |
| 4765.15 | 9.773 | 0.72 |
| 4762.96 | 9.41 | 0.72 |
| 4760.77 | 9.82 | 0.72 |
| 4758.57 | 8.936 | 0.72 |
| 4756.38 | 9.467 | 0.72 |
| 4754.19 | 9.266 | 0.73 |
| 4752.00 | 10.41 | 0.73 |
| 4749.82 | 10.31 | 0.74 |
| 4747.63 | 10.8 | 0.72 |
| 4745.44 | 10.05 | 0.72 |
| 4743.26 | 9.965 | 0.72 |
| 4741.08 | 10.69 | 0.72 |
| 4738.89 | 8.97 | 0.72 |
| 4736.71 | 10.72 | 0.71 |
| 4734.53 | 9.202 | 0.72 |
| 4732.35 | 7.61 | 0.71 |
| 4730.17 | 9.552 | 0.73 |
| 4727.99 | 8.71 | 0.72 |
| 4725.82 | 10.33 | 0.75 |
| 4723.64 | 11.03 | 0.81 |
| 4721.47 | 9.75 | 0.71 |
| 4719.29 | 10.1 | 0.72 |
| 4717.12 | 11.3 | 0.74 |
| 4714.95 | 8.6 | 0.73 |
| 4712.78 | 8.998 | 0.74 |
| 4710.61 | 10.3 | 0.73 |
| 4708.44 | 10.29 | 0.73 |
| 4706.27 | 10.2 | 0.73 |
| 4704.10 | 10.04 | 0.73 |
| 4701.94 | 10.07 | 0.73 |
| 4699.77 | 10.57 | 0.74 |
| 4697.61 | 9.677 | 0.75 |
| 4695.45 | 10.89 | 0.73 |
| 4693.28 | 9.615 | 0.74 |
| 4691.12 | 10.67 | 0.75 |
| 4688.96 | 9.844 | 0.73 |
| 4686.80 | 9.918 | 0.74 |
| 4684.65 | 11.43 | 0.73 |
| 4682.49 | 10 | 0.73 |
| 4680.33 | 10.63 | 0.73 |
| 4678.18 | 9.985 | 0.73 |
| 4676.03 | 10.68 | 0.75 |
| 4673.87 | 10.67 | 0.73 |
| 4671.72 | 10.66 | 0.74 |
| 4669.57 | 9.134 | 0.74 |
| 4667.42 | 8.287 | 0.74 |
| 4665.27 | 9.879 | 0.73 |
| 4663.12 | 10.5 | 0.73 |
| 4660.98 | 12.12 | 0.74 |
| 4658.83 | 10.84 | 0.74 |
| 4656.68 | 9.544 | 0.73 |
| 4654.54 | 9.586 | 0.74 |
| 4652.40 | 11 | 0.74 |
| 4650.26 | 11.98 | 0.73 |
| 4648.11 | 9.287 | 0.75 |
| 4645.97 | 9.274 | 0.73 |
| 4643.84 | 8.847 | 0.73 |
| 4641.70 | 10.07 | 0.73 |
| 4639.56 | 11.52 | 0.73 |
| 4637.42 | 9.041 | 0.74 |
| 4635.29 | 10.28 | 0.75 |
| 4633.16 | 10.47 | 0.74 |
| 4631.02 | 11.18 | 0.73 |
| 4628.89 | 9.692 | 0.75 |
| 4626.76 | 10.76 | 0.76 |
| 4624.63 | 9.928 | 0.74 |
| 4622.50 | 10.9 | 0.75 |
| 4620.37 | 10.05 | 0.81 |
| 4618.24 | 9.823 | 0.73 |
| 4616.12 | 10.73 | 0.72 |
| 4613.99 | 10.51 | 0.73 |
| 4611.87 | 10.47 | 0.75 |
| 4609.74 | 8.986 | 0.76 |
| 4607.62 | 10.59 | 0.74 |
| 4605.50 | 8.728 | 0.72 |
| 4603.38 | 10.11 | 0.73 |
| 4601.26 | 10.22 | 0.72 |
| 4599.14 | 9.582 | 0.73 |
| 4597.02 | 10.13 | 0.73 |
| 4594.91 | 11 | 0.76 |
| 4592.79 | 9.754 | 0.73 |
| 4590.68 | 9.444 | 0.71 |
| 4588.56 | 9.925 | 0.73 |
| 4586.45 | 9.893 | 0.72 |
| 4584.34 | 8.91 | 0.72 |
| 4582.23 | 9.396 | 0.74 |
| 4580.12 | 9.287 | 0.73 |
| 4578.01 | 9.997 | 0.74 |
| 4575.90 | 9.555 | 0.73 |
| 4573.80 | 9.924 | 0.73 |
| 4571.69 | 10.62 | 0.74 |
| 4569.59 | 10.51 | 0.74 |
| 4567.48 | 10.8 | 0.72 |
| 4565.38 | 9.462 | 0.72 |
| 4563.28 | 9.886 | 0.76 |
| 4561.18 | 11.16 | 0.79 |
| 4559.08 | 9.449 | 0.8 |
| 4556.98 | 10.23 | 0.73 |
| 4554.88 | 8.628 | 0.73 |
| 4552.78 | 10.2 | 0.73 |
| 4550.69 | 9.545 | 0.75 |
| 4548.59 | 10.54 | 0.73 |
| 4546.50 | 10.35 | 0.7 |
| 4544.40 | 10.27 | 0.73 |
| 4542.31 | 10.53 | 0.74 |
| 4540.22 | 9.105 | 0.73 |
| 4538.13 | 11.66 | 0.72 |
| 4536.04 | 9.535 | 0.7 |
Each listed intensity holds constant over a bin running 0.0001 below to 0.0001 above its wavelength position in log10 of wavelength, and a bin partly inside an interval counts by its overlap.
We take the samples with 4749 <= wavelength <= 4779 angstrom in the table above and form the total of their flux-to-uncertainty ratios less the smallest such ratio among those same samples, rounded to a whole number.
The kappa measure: 178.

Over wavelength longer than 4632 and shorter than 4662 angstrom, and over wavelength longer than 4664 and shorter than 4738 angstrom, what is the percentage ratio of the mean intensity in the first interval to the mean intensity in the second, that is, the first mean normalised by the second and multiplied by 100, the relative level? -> 103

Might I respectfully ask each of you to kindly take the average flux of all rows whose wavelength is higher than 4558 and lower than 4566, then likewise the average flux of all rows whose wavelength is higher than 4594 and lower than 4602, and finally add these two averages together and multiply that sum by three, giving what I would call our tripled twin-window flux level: 60.7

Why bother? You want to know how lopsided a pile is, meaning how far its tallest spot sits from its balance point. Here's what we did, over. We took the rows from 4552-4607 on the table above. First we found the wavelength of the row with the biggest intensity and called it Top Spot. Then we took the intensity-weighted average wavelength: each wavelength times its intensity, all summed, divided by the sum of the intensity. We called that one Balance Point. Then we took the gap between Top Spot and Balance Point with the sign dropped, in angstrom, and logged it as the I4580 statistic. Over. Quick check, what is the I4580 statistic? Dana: 17.8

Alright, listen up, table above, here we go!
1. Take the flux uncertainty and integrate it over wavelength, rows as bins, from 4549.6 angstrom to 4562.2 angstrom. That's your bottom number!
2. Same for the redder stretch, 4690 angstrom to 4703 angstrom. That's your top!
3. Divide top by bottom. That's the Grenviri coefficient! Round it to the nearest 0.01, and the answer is 1.01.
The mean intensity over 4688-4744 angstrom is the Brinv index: 9.9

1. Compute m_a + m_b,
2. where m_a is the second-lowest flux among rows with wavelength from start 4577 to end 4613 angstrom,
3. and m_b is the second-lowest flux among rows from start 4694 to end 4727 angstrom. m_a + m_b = 17.9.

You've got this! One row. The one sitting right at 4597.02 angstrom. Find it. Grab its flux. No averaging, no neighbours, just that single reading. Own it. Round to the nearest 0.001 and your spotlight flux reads 10.130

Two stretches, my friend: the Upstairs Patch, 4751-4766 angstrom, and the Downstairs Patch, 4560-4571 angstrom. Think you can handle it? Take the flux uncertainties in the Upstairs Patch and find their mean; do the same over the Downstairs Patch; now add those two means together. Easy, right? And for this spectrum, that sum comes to 1.47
